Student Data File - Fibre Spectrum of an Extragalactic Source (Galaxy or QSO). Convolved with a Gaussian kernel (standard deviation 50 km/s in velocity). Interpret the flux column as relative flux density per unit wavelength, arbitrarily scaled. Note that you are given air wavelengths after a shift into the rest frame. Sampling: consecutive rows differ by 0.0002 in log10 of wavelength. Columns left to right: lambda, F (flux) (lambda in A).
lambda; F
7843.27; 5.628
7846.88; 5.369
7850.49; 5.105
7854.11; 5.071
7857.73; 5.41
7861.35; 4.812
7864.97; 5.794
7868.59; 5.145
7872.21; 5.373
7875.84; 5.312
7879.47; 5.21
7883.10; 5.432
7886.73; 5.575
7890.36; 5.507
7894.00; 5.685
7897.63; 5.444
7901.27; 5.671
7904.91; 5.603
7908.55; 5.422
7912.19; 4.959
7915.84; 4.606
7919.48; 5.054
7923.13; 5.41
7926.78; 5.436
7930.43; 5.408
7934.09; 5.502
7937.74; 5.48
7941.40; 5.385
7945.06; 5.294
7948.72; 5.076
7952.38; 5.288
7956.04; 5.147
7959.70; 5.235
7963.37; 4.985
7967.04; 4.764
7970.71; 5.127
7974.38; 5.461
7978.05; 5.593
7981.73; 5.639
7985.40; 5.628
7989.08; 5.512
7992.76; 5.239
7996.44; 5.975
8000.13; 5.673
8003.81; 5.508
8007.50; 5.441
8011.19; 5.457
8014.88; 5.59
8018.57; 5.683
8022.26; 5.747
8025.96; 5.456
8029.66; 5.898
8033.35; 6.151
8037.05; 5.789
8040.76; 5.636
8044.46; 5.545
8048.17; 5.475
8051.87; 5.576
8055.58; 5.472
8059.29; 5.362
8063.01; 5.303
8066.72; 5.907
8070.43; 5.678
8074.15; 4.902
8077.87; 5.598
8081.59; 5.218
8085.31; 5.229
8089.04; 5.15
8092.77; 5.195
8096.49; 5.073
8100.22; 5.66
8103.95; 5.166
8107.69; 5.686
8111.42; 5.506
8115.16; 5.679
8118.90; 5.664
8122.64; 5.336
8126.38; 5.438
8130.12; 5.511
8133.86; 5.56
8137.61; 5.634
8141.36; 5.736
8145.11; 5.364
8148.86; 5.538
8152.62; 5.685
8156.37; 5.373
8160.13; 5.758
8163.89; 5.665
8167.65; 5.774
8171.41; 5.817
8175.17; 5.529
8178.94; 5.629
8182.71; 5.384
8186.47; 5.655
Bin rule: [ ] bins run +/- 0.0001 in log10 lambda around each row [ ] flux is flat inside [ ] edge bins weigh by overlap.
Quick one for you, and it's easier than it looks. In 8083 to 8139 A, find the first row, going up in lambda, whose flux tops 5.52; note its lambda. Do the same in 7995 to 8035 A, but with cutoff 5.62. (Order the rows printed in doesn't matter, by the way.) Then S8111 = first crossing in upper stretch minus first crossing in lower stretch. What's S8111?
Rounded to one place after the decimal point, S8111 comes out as 103.8 A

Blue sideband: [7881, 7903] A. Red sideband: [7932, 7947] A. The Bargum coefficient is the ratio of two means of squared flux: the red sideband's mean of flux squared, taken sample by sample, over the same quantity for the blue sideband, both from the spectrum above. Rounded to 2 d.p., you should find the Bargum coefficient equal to 0.95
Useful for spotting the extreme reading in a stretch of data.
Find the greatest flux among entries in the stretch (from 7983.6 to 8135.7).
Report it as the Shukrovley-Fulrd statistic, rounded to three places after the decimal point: 6.151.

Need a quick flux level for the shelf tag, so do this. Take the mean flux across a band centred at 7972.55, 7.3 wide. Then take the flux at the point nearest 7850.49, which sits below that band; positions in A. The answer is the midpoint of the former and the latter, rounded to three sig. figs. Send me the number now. 5.20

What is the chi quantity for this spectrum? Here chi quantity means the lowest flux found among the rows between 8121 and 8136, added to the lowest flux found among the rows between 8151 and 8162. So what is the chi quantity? 10.71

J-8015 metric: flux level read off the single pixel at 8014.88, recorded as 5.59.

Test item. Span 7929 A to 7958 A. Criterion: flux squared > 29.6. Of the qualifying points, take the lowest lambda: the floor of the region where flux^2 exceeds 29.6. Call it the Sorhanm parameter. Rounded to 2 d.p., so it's 7934.09 A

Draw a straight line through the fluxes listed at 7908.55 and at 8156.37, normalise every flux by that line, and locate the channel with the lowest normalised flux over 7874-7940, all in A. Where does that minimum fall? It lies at 7915.84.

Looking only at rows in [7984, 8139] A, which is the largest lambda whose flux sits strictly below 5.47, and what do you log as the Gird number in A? 8126.38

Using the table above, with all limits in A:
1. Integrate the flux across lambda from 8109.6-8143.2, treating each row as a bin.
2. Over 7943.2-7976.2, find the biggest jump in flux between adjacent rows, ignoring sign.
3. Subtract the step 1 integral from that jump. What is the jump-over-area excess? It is -187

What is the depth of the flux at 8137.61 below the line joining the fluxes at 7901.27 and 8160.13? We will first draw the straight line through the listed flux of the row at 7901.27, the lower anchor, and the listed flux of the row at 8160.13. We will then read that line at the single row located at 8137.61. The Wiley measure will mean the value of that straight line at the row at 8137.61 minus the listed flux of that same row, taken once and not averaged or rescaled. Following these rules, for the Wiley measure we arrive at 0.12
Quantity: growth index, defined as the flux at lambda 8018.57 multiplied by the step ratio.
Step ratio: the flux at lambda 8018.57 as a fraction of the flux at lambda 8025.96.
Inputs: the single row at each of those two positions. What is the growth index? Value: 5.9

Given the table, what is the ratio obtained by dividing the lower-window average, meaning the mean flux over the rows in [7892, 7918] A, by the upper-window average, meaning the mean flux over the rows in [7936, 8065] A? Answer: 0.98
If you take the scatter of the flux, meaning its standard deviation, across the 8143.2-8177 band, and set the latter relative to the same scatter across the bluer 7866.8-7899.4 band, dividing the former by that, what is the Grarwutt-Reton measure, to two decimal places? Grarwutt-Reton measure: 0.99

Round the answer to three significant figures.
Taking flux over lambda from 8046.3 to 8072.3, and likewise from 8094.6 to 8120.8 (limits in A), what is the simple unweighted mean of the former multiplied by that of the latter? 30.4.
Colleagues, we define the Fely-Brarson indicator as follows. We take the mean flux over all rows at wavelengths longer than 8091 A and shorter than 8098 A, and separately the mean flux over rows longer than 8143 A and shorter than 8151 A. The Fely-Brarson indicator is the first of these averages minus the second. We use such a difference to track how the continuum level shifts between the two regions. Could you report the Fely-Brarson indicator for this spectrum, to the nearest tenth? -0.3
